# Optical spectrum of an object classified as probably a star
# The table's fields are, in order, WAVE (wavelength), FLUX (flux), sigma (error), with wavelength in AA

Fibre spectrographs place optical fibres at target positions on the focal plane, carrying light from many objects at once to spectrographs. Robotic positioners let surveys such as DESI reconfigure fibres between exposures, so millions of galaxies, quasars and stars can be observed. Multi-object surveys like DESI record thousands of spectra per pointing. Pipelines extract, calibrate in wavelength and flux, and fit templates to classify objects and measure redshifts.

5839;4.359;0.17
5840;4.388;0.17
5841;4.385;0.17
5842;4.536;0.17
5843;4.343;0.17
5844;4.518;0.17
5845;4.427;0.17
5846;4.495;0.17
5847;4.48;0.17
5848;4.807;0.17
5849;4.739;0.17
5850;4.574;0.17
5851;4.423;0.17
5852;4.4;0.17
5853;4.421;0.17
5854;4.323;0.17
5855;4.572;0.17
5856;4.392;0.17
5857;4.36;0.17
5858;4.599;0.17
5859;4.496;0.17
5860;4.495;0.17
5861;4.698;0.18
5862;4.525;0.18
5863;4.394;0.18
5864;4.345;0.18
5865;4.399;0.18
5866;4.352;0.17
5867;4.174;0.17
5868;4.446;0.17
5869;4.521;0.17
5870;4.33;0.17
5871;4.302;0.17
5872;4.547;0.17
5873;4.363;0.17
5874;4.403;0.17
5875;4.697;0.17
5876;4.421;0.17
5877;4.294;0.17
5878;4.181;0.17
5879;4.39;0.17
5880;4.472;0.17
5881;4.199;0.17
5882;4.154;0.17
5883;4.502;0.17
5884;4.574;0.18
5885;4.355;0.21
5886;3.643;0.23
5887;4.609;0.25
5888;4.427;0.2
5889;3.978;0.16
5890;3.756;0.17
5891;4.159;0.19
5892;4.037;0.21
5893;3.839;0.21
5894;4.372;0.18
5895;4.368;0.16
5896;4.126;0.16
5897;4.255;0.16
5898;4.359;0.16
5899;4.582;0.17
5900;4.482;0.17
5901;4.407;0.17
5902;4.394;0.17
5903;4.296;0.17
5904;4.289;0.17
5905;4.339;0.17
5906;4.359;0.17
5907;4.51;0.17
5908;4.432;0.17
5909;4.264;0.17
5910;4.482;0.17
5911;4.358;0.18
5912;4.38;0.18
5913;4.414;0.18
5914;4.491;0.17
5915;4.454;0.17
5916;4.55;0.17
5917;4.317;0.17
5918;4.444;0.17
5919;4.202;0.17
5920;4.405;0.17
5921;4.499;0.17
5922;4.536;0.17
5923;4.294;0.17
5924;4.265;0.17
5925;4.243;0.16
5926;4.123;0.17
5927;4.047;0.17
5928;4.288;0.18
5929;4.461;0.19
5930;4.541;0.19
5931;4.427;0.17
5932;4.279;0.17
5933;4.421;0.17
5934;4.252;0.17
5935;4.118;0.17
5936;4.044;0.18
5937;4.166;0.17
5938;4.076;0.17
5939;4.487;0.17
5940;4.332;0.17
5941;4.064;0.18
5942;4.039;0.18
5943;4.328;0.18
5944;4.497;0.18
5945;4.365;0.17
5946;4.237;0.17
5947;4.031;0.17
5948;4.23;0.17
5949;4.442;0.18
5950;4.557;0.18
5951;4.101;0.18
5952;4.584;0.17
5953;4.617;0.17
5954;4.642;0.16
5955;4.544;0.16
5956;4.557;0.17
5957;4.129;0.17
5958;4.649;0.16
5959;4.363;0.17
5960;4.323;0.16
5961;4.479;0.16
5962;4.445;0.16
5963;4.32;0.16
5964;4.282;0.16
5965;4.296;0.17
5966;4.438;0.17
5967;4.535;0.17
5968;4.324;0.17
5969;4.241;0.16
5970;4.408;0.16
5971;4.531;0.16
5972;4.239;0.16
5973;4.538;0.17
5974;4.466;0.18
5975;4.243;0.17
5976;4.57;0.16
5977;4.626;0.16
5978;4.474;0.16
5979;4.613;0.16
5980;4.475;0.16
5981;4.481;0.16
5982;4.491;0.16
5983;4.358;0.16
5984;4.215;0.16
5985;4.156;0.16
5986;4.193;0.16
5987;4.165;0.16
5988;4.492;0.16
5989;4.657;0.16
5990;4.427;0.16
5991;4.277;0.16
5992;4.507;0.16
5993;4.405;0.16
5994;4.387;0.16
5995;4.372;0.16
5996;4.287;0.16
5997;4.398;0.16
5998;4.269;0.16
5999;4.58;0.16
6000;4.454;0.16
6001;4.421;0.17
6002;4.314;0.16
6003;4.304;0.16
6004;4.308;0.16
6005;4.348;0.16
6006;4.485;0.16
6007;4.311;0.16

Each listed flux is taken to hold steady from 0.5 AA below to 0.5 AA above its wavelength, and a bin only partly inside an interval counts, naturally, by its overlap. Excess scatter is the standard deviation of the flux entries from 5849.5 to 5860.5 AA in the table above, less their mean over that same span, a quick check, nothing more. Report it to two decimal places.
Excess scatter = -4.37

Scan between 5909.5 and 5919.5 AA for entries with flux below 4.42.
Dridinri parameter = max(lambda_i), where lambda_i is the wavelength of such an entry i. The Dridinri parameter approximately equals 5919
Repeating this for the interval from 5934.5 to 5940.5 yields 5940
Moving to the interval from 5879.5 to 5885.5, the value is 5885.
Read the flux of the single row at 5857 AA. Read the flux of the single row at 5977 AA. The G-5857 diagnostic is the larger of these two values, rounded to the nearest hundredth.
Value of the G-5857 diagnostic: 4.63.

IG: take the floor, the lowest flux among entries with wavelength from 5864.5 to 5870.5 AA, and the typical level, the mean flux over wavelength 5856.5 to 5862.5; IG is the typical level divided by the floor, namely 1.09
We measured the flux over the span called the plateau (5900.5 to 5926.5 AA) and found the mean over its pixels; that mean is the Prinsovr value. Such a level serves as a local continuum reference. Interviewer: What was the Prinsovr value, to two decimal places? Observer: 4.37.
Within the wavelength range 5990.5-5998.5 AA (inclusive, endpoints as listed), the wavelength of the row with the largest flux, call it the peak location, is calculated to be 5992 AA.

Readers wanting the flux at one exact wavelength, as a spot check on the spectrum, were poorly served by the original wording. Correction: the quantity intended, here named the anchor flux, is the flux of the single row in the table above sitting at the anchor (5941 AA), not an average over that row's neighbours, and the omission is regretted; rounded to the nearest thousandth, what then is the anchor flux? 4.064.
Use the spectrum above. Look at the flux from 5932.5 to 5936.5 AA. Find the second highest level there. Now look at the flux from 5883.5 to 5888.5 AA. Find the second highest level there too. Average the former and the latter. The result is 4.41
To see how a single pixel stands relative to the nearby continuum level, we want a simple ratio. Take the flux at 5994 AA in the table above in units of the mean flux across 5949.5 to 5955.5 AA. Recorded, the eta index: 0.97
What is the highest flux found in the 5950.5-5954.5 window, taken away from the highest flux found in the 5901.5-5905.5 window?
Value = -0.25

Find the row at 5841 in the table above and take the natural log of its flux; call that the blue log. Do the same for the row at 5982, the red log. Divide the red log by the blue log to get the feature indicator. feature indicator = 1.02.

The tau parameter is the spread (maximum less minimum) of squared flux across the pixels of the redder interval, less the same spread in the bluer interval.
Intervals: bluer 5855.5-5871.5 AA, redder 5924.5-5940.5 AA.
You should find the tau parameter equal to -0.4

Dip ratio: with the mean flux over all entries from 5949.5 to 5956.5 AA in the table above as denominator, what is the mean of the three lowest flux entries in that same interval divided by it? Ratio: 0.9748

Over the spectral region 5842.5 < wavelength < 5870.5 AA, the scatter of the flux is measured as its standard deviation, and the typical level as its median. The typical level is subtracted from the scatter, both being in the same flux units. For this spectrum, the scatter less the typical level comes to -4.30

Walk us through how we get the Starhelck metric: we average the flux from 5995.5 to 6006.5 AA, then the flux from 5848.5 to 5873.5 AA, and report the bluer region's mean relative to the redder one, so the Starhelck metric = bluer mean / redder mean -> 1.02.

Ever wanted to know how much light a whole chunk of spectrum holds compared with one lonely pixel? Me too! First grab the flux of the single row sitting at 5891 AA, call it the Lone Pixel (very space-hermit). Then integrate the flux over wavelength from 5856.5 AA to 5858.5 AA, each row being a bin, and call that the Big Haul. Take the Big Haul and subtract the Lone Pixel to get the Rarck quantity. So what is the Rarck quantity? 5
